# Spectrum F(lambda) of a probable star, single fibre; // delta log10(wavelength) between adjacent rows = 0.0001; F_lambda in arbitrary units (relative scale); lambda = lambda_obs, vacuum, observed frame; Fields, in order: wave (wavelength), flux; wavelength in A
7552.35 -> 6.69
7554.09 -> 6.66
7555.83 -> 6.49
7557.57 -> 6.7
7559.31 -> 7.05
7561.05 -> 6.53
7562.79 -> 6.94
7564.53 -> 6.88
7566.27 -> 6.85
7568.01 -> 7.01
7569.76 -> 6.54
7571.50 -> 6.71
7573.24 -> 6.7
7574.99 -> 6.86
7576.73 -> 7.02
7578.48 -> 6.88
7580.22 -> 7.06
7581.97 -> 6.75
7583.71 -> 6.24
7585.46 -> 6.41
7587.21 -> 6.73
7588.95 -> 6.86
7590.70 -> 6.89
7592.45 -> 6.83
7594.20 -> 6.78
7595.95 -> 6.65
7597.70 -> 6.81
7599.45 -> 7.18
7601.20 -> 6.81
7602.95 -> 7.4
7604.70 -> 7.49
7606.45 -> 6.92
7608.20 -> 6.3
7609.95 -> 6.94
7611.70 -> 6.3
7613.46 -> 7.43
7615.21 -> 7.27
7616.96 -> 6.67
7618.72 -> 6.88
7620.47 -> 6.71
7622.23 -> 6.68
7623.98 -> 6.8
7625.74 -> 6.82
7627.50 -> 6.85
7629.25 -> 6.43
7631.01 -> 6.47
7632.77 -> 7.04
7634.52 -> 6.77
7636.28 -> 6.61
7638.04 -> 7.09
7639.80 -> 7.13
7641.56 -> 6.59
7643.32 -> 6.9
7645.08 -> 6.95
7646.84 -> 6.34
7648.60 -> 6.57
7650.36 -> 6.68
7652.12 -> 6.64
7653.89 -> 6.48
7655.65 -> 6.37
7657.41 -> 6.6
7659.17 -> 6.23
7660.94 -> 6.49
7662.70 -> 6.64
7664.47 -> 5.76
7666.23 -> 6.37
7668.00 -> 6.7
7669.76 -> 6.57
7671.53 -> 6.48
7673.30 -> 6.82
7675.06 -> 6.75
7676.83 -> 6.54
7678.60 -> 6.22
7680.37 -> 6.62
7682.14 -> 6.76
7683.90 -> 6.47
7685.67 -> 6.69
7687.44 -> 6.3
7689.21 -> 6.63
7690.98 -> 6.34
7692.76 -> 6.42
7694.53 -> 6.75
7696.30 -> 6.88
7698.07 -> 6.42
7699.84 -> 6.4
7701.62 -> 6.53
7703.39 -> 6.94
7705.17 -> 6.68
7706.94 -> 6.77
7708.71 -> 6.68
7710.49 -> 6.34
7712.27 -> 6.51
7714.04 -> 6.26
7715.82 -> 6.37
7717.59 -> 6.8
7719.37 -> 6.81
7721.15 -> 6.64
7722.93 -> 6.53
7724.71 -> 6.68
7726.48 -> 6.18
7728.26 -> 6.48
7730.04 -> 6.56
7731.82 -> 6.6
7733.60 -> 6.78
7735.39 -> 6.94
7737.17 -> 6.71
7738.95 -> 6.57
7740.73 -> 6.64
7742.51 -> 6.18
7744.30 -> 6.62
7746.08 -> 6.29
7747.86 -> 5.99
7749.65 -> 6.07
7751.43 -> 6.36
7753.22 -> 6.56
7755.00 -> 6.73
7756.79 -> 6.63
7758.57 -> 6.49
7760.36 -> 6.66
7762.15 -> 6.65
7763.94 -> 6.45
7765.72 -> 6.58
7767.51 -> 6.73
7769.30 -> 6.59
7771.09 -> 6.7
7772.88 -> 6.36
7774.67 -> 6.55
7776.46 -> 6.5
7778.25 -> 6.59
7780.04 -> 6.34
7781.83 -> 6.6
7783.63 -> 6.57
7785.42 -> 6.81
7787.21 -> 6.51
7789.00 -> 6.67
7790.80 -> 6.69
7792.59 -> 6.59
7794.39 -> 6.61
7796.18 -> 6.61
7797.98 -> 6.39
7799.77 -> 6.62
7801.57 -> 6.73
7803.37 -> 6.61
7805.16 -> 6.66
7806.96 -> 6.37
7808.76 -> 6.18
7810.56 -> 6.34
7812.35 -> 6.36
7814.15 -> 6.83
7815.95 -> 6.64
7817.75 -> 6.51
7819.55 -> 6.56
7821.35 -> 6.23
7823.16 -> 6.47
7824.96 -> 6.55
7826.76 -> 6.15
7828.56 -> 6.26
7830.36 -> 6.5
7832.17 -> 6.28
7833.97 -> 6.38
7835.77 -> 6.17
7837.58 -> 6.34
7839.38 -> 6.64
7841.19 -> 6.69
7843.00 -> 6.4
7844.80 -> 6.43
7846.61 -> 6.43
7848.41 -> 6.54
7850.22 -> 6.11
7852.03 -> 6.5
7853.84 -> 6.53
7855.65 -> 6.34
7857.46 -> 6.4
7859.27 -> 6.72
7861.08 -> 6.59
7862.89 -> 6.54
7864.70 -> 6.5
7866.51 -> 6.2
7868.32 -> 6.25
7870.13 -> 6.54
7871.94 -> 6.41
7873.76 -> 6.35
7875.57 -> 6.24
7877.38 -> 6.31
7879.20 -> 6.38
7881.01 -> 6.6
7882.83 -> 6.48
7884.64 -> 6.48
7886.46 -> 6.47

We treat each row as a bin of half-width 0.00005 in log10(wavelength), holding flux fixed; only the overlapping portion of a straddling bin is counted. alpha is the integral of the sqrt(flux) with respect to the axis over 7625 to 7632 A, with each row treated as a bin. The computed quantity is 18.0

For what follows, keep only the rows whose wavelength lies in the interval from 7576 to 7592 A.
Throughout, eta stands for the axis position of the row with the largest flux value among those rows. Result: 7580.22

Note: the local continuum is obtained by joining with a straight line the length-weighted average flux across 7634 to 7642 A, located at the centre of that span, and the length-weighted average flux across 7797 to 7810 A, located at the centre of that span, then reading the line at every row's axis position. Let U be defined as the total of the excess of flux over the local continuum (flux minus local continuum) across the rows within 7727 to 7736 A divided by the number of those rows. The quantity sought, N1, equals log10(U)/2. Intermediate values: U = 0.019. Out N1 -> -0.858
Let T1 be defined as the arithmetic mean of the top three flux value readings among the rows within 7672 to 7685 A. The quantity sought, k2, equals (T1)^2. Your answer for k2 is 46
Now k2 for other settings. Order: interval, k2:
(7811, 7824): 45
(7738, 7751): 44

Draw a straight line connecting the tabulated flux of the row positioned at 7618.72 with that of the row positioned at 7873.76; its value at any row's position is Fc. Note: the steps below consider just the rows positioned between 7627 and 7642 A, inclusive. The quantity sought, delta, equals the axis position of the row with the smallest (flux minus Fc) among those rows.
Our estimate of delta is 7629.25 A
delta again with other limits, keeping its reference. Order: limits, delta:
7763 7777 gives 7772.88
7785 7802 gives 7797.98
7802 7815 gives 7808.76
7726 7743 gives 7726.48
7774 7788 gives 7780.04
